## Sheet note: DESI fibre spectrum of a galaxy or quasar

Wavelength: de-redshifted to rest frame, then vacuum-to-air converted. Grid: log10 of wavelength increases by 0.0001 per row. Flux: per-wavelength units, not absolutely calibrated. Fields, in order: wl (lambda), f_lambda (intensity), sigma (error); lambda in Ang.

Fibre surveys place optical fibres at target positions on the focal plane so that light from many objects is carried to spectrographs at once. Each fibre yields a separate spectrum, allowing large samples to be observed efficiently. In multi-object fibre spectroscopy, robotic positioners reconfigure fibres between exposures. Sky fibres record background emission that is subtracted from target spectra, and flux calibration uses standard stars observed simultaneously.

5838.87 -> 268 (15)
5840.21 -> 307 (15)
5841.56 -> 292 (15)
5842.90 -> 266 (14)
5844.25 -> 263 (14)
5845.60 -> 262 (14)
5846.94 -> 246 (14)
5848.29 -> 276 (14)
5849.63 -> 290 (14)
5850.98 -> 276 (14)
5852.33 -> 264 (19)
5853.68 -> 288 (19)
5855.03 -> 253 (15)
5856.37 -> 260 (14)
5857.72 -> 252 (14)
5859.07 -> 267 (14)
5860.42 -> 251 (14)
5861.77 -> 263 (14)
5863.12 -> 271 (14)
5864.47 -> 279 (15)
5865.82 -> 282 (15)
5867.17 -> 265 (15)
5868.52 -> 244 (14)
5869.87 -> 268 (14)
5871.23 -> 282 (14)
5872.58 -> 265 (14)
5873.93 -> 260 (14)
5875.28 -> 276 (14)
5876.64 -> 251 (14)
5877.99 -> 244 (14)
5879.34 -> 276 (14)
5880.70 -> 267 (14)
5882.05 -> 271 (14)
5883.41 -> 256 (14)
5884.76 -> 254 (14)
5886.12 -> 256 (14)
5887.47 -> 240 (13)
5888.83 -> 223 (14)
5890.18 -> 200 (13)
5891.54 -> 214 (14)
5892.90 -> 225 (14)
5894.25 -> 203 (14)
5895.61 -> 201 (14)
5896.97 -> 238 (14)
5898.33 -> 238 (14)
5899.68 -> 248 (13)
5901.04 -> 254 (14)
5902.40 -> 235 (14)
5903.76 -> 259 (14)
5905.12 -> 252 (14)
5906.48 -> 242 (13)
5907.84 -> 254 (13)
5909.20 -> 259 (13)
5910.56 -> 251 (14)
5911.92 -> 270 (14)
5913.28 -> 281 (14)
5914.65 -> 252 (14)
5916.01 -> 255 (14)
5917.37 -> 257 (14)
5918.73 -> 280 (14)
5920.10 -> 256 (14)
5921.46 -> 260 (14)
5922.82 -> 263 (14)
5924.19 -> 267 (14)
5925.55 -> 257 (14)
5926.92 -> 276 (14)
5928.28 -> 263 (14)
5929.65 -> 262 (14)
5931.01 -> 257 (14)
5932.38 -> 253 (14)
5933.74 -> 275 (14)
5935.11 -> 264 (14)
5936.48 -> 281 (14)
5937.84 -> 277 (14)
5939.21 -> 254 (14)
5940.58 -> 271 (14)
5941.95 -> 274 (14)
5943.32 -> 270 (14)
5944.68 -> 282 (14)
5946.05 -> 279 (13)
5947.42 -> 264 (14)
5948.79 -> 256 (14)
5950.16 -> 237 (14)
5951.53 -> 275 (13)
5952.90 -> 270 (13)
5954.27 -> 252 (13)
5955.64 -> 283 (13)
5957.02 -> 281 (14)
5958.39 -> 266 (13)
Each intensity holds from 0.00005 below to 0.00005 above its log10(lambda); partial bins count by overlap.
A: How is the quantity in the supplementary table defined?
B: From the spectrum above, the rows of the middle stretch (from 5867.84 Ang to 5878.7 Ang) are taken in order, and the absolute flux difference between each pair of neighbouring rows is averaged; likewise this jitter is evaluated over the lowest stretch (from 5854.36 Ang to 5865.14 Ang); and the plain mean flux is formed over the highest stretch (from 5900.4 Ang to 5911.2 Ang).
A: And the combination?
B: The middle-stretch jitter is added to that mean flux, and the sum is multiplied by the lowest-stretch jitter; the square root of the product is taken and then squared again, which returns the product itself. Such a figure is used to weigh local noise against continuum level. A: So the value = 2814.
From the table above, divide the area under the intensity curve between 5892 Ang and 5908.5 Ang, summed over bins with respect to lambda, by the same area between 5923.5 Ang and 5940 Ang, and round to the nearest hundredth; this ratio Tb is 0.89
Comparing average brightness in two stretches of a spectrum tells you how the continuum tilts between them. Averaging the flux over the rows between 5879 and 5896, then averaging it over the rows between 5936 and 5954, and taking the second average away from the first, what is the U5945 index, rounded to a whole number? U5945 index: -31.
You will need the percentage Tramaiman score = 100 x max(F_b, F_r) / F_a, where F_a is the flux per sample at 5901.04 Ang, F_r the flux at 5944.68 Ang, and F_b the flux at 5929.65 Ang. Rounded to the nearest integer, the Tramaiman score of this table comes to 111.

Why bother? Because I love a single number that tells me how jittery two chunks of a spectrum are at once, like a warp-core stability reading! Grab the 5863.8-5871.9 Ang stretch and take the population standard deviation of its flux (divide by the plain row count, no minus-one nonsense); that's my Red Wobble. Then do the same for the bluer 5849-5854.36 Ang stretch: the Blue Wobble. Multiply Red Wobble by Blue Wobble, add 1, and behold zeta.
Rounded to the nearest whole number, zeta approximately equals 141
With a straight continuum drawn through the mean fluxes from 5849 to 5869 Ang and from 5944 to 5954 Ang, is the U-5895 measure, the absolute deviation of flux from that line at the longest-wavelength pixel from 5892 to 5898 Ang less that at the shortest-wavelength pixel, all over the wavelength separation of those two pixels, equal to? -3.2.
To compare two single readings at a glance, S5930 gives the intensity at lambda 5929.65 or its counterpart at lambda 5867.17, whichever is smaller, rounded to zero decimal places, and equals 262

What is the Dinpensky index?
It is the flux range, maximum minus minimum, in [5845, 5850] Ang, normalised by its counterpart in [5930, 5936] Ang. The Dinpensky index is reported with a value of 2.00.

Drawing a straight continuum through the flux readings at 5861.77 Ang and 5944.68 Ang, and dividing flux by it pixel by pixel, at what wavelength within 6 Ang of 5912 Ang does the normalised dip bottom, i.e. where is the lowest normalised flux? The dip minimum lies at 5906.48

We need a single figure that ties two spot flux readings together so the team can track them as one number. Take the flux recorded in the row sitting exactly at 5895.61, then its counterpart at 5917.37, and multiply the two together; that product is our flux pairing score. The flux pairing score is 51657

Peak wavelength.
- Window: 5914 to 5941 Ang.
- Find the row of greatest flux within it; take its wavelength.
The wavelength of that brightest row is 5936.48 Ang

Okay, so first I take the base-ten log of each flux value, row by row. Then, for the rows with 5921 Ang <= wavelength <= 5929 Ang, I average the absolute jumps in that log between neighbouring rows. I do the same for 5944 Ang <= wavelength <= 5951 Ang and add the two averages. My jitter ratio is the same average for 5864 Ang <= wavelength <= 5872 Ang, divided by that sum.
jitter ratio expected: 0.75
